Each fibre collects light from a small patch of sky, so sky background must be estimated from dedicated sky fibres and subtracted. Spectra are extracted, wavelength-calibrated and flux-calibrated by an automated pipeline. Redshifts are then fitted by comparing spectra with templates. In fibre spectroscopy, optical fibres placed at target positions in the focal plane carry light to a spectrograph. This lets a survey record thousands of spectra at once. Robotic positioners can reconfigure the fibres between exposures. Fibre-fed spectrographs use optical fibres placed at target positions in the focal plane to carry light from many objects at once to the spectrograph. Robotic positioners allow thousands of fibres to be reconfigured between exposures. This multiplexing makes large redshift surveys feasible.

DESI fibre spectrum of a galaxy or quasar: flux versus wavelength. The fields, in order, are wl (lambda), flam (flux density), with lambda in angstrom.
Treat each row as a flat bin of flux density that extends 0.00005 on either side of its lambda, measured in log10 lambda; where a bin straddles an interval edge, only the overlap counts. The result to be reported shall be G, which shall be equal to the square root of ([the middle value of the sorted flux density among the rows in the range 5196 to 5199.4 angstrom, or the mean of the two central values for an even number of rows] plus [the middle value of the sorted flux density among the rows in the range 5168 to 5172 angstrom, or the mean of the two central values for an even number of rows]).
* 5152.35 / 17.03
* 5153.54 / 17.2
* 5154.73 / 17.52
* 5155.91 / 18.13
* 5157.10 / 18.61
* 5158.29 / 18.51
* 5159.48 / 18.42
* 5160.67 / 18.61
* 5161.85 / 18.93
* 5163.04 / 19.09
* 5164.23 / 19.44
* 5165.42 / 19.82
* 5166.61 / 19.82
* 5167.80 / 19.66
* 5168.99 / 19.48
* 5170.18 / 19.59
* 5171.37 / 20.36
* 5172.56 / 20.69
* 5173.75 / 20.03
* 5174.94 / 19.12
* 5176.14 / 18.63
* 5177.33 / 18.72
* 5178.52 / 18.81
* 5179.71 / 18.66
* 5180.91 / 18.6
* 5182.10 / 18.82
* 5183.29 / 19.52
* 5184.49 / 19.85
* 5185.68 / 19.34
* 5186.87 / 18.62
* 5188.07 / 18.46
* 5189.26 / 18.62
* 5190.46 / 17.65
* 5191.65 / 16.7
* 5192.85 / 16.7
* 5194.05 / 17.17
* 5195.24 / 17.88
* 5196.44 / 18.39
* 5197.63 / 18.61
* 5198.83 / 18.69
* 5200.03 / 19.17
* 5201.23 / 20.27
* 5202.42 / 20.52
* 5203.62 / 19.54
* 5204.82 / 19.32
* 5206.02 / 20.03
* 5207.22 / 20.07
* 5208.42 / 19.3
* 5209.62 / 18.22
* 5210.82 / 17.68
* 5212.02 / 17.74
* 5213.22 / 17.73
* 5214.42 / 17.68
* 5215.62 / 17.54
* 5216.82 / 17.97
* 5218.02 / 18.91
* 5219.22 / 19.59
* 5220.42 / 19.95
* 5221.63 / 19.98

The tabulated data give 6.18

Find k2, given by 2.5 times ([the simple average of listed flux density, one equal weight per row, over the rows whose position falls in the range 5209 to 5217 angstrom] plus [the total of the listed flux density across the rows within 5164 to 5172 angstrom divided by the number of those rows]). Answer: 93.8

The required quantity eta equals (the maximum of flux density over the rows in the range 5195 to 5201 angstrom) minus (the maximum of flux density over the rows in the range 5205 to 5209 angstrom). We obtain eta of -0.9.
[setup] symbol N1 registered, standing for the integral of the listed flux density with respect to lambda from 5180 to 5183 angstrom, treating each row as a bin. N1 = 56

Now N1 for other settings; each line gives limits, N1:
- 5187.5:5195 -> 132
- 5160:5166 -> 115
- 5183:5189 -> 115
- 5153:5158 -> 90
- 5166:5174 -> 160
